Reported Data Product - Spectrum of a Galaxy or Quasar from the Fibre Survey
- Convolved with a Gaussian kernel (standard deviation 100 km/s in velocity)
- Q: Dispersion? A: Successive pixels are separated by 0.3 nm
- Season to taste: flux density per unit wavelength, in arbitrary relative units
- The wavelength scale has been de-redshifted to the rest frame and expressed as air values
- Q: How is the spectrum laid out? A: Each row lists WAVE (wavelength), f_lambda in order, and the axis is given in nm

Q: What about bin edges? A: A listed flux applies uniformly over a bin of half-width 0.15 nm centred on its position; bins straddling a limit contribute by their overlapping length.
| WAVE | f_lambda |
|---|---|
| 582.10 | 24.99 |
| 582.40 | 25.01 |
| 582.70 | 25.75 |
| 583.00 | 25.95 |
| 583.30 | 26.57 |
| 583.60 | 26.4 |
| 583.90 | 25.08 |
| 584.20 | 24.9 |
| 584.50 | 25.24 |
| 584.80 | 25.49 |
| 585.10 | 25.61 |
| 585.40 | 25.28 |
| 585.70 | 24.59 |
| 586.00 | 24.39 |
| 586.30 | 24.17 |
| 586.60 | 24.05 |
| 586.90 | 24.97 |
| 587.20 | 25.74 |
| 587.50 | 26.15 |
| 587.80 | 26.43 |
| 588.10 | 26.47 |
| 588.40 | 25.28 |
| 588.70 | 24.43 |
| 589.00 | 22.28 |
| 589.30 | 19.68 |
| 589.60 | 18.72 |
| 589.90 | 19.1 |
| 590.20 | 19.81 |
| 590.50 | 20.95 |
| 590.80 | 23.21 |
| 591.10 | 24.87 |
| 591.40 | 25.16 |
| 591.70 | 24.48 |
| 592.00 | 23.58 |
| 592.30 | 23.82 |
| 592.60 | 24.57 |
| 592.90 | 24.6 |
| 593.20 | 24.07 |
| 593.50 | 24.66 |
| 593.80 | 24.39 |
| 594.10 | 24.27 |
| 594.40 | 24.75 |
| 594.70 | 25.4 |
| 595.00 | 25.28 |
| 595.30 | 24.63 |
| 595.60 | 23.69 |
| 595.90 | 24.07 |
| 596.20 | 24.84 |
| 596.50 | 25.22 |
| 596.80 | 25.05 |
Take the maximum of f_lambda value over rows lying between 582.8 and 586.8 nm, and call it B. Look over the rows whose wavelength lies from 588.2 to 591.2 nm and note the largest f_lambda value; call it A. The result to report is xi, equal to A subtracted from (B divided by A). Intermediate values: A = 25.28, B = 26.57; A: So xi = -24.2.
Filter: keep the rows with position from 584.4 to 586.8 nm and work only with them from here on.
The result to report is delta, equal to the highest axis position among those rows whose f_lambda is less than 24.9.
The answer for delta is 586.60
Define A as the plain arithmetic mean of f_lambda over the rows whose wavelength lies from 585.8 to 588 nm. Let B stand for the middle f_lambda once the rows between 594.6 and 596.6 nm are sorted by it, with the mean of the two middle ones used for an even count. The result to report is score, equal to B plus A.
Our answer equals 50.0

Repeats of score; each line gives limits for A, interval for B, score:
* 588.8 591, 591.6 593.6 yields 45.0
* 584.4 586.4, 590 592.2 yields 48.5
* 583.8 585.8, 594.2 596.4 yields 49.9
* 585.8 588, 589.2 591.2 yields 44.9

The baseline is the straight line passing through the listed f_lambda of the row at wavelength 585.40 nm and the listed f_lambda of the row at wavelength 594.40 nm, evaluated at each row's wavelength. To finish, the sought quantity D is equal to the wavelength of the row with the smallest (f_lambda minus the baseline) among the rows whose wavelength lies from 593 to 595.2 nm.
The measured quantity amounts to 593.20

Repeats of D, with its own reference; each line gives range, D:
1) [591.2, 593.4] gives 592.00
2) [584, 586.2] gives 586.00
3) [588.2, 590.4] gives 589.60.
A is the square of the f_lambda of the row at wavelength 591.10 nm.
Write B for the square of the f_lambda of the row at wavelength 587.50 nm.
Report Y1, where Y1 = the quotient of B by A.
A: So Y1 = 1.11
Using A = 619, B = 684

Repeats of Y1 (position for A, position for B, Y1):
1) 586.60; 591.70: 1.04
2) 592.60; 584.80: 1.08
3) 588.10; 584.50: 0.91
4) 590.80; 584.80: 1.21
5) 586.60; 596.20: 1.07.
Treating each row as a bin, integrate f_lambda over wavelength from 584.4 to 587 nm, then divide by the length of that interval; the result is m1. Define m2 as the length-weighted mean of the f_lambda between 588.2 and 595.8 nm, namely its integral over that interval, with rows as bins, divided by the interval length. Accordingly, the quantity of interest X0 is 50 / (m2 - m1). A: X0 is -36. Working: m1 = 24.86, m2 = 23.5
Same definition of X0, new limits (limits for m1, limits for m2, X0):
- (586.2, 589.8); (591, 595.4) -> 83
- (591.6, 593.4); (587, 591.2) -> -45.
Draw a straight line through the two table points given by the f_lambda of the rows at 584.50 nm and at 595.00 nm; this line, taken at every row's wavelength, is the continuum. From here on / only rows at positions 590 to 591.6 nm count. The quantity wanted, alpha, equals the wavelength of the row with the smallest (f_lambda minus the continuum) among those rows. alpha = 590.20 nm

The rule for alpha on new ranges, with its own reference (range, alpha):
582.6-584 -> 583.90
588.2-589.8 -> 589.60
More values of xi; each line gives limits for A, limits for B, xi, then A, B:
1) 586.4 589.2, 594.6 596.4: -25.5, 26.47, 25.4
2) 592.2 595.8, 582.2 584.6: -24.4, 25.4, 26.57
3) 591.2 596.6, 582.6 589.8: -24.4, 25.4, 26.57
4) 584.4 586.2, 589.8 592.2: -24.6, 25.61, 25.16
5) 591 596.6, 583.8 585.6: -24.4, 25.4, 25.61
